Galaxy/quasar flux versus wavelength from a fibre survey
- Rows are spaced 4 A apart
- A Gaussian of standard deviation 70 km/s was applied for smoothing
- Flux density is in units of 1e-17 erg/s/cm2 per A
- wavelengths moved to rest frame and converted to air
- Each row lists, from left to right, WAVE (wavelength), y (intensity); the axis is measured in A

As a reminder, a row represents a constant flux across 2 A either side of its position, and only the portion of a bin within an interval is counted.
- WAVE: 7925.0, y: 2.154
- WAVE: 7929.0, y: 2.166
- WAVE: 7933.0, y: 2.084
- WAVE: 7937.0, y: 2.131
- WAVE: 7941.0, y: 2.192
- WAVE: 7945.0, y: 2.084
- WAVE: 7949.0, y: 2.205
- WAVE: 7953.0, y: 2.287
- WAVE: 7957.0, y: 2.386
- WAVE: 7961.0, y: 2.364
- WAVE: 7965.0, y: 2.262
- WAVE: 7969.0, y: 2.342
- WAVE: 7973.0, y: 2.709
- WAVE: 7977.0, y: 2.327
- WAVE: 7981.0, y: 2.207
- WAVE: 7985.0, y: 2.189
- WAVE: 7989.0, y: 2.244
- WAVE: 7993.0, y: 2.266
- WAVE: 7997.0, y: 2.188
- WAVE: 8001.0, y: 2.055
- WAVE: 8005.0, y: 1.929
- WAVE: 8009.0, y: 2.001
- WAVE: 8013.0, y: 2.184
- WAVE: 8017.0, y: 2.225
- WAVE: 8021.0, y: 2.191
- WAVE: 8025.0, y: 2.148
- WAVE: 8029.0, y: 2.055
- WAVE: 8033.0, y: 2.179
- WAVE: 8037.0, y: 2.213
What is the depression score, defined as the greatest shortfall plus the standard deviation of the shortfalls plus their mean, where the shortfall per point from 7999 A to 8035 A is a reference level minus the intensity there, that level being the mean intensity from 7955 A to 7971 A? 0.7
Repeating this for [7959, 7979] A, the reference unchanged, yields 0.2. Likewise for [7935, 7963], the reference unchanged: 0.5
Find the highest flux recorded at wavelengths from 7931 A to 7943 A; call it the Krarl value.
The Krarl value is 2.192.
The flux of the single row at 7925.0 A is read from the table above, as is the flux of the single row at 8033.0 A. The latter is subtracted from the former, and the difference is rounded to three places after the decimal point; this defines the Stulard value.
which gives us -0.025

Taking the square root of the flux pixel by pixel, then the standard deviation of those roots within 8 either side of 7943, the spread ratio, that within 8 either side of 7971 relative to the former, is 3.3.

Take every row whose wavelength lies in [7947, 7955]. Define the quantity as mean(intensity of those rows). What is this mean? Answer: 2.25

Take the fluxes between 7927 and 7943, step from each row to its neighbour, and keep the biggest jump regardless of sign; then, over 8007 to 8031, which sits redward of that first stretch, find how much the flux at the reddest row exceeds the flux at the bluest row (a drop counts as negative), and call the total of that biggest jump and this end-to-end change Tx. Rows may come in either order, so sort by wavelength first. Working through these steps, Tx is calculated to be 0.14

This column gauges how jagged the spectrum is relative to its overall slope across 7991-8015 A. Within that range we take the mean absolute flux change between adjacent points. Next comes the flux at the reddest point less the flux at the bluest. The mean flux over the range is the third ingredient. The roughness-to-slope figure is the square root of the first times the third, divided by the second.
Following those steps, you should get -6.1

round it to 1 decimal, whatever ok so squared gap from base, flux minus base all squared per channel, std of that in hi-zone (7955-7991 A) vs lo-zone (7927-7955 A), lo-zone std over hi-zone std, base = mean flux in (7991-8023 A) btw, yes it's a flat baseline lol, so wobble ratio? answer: 0.1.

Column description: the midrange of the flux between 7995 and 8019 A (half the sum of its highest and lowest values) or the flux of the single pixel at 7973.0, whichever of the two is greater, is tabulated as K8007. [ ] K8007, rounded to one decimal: 2.7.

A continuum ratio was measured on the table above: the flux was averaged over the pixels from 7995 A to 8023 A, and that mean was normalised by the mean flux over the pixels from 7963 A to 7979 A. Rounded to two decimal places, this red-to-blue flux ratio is 0.88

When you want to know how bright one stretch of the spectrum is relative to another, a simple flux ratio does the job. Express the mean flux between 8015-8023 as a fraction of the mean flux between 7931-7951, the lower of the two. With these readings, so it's 1.032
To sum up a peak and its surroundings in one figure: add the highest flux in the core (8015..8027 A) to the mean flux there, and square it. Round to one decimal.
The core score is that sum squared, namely 19.5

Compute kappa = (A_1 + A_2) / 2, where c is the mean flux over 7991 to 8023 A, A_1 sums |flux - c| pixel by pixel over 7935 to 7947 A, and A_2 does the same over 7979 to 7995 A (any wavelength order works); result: 0.25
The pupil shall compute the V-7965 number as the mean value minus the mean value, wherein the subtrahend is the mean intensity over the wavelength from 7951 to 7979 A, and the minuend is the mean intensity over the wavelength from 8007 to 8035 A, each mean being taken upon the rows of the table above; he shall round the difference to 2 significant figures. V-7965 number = -0.24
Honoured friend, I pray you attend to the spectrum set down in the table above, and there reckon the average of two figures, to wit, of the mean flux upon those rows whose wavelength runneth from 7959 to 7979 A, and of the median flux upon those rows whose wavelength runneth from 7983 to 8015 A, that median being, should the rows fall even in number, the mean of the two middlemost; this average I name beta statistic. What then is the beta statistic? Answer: 2.29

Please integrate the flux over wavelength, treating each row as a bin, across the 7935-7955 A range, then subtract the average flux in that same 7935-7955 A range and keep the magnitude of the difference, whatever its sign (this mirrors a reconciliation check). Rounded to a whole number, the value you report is 41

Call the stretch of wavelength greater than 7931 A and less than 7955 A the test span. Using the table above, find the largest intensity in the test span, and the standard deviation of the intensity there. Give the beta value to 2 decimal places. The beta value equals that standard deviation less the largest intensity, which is -2.21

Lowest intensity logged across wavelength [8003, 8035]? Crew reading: 1.929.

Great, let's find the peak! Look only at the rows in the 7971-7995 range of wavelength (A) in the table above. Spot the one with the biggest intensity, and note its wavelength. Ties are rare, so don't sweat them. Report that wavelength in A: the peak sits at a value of 7973.0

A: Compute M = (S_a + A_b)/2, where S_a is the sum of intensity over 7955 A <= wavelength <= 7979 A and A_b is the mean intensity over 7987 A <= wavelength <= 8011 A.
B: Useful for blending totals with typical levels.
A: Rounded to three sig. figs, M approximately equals 8.25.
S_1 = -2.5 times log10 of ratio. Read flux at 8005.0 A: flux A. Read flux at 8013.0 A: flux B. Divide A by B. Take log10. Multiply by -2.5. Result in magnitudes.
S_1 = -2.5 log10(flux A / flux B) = 0.13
